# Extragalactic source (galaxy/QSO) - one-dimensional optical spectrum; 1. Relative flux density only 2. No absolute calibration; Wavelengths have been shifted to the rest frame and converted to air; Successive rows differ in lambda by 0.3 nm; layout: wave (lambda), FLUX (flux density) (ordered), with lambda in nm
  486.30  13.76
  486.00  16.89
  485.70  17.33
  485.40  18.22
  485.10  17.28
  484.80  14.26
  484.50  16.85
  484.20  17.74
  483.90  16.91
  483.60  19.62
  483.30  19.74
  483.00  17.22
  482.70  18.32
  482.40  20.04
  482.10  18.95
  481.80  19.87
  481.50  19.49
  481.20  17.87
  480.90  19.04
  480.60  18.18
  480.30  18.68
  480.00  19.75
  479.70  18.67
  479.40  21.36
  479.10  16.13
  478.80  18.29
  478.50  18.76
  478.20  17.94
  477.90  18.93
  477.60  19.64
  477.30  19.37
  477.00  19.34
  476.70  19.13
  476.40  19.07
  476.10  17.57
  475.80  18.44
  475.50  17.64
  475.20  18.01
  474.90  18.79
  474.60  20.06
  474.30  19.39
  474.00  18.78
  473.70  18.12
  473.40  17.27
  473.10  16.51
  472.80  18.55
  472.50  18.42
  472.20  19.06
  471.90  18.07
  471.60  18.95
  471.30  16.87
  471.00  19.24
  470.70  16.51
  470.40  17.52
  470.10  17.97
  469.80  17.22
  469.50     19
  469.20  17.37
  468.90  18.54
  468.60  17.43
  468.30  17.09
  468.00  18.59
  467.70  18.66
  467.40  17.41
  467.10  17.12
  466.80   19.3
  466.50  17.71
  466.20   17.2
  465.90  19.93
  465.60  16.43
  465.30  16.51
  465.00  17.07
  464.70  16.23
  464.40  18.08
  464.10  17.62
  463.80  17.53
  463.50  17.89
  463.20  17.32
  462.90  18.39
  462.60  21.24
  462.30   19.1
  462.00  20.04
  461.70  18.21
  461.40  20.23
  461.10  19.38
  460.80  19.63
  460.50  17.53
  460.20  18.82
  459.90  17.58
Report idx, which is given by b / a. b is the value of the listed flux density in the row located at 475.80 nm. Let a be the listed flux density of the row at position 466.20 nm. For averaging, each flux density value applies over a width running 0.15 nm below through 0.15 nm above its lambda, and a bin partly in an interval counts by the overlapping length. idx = 1.07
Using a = 17.2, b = 18.44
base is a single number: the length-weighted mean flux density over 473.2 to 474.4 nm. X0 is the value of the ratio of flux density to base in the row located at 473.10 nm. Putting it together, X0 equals 0.90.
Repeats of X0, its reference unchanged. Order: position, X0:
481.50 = 1.07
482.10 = 1.04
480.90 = 1.04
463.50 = 0.98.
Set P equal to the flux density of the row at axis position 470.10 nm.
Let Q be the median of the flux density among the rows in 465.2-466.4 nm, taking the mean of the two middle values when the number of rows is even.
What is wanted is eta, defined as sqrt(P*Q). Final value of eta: 17.4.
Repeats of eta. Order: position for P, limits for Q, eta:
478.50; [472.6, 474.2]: 18.4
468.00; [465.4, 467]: 18.1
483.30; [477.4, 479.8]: 19.2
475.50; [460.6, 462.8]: 18.6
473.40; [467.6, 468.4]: 17.9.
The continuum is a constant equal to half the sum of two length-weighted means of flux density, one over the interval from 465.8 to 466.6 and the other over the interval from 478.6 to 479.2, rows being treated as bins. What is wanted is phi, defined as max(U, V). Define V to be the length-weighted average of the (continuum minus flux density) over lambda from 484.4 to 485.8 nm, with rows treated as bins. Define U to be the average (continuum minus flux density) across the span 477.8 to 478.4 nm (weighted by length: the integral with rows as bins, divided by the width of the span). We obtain 1.1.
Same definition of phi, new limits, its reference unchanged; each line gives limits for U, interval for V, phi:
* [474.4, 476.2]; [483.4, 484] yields -0.6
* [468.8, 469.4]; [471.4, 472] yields -0.2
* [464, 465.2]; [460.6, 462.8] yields 0.6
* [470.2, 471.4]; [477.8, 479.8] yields 0.2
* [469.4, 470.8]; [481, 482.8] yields 0.2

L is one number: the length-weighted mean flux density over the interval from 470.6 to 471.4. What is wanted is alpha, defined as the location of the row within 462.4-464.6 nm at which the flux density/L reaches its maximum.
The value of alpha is 462.60 nm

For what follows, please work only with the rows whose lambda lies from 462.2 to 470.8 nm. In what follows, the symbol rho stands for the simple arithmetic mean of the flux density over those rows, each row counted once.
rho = 17.9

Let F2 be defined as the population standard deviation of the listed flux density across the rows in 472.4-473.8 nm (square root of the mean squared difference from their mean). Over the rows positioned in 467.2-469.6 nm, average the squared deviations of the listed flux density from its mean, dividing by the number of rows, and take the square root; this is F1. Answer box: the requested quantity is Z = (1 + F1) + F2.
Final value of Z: 2.48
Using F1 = 0.70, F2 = 0.8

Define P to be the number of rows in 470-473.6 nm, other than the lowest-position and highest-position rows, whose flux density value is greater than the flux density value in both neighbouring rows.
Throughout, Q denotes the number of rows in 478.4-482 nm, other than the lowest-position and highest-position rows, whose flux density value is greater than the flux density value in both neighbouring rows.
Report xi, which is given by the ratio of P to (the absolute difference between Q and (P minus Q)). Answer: 2.0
